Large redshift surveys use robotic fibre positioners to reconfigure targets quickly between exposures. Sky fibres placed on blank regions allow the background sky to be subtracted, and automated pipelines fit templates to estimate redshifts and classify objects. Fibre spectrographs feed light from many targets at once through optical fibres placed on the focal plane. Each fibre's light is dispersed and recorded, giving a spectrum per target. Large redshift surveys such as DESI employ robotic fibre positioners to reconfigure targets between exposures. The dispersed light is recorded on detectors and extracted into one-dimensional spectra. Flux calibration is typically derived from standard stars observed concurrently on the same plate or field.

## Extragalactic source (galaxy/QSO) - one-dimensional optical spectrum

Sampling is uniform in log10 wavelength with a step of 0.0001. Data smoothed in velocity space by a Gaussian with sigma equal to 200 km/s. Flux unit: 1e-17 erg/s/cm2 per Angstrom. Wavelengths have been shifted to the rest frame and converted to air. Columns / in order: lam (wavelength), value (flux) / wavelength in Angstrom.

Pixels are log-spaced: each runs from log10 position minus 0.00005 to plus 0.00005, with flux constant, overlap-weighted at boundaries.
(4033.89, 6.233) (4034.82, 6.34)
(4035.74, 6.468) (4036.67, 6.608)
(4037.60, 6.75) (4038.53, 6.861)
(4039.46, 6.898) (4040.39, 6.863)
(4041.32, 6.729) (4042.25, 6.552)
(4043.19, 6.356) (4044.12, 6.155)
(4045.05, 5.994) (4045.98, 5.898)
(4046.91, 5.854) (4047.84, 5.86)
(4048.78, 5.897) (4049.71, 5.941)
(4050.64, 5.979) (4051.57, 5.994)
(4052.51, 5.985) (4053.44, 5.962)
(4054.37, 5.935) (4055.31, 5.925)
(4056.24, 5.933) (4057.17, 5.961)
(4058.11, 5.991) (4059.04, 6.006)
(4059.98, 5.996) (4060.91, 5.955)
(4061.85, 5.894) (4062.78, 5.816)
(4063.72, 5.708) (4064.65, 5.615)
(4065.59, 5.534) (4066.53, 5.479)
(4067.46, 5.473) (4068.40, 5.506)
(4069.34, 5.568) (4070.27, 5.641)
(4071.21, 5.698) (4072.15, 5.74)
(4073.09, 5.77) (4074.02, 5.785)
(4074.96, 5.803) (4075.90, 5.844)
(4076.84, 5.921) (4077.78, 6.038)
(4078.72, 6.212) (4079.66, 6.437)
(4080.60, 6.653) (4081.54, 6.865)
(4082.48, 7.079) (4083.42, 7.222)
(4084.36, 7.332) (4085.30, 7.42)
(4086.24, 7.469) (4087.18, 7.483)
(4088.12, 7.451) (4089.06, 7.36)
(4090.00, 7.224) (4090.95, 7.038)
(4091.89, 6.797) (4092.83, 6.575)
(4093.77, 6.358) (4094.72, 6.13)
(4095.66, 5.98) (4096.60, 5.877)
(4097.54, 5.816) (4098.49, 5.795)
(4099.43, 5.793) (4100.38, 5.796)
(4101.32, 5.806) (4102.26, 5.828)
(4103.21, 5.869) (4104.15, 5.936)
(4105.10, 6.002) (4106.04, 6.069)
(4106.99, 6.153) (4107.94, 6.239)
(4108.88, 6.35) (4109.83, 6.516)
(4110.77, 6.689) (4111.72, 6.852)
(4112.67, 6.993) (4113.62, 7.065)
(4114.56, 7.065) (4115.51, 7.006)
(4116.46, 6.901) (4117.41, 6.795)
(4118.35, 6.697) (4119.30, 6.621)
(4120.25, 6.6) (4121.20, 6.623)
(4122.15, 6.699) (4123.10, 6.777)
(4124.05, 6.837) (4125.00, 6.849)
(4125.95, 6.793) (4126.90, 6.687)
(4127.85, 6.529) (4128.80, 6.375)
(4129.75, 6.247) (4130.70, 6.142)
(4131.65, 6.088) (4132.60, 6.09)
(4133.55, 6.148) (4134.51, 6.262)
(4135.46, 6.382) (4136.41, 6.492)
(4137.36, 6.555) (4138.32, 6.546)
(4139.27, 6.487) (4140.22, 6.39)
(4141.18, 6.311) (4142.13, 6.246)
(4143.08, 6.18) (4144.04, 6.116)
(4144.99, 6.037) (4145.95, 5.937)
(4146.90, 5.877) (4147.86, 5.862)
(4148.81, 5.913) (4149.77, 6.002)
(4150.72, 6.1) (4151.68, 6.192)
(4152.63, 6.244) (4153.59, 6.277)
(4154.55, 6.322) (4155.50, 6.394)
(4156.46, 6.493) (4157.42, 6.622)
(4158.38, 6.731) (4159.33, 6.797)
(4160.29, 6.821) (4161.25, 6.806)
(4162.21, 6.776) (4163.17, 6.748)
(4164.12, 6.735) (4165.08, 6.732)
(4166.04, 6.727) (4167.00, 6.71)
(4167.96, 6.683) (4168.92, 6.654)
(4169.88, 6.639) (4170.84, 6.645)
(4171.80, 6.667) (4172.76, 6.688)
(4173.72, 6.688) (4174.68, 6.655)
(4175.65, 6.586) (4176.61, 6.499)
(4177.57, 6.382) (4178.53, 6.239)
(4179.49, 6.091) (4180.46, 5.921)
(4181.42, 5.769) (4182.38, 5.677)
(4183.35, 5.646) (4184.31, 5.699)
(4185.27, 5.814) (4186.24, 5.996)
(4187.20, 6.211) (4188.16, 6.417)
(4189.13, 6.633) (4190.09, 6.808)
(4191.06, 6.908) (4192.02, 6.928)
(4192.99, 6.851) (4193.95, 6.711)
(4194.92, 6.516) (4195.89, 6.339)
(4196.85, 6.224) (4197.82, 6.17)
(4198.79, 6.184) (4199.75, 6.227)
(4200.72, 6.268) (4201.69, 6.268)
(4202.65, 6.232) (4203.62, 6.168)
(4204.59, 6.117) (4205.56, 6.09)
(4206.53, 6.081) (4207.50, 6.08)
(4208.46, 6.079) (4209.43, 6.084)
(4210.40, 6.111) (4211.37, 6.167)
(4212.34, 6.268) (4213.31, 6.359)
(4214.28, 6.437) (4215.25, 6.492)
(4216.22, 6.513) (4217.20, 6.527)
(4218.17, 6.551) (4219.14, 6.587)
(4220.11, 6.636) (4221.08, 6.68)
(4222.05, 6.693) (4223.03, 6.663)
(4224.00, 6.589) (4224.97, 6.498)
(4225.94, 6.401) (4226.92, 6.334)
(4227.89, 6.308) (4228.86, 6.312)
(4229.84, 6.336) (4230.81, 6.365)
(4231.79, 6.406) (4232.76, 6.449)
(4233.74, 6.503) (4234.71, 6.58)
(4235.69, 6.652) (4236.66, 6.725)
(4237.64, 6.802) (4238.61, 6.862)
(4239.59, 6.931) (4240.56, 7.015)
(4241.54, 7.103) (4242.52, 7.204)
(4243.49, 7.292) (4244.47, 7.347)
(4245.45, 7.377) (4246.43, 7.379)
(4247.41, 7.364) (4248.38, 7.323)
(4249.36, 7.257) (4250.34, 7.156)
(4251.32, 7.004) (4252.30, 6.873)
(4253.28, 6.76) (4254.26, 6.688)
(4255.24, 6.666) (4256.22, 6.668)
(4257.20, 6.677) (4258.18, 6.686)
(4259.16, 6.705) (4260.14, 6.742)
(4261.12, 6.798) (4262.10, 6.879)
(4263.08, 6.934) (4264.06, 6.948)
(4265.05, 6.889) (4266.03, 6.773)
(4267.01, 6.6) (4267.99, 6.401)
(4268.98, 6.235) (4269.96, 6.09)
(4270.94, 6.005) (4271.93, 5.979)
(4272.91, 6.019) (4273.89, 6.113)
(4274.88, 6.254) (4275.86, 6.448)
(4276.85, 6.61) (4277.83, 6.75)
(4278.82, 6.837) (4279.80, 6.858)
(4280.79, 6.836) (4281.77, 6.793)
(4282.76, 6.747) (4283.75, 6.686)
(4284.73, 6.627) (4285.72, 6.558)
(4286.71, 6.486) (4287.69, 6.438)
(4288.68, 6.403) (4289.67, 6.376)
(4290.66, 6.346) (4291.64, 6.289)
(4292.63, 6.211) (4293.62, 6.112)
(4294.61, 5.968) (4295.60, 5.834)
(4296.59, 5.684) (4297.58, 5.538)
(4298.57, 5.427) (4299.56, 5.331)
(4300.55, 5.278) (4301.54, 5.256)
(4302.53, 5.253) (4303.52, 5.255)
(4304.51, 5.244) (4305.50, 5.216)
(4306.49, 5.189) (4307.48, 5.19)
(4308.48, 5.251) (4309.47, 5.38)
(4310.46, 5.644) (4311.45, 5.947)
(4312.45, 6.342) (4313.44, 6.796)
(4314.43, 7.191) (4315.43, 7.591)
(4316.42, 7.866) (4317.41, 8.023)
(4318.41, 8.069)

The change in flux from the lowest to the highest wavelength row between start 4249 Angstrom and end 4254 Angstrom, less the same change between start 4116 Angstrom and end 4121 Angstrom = -0.20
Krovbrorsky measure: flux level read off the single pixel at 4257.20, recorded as 6.677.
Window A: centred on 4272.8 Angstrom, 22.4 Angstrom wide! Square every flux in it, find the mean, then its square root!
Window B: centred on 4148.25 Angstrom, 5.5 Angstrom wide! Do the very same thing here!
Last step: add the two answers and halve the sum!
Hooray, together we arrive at 6.25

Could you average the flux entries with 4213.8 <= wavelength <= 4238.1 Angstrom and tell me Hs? 6.52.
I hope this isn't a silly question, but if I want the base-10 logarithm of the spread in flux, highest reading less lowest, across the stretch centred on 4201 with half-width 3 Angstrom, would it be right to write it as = -1.00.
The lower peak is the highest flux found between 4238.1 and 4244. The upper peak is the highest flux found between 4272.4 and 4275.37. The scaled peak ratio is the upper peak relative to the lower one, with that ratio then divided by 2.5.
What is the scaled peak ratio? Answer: 0.34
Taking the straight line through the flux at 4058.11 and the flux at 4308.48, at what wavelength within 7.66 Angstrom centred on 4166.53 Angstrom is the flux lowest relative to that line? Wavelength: 4169.88 Angstrom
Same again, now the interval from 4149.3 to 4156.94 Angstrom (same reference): 4149.77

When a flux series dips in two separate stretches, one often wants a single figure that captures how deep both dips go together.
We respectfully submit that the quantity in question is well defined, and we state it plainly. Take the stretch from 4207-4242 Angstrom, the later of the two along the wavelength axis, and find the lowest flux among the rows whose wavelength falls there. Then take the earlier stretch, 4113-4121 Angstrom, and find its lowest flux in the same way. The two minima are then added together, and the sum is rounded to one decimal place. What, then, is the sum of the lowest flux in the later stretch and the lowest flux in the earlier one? 12.7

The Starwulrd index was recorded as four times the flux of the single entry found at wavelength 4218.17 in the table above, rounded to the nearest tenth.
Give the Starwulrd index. 26.2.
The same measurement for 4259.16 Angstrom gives 26.8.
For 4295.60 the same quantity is 23.3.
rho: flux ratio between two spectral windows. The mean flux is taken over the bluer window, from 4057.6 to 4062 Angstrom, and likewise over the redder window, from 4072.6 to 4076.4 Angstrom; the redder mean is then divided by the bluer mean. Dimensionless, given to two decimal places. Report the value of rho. 0.97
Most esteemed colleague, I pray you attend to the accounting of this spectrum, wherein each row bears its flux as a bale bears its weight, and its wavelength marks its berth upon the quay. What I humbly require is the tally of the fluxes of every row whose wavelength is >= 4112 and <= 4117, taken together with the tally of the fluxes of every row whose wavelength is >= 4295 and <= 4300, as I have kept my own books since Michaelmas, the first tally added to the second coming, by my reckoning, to 62.8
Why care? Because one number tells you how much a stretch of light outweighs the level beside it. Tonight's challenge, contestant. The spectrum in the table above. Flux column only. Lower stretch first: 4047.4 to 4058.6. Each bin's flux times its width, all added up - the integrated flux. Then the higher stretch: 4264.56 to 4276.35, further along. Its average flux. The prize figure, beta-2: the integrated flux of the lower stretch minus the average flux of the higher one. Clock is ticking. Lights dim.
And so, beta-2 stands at 60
